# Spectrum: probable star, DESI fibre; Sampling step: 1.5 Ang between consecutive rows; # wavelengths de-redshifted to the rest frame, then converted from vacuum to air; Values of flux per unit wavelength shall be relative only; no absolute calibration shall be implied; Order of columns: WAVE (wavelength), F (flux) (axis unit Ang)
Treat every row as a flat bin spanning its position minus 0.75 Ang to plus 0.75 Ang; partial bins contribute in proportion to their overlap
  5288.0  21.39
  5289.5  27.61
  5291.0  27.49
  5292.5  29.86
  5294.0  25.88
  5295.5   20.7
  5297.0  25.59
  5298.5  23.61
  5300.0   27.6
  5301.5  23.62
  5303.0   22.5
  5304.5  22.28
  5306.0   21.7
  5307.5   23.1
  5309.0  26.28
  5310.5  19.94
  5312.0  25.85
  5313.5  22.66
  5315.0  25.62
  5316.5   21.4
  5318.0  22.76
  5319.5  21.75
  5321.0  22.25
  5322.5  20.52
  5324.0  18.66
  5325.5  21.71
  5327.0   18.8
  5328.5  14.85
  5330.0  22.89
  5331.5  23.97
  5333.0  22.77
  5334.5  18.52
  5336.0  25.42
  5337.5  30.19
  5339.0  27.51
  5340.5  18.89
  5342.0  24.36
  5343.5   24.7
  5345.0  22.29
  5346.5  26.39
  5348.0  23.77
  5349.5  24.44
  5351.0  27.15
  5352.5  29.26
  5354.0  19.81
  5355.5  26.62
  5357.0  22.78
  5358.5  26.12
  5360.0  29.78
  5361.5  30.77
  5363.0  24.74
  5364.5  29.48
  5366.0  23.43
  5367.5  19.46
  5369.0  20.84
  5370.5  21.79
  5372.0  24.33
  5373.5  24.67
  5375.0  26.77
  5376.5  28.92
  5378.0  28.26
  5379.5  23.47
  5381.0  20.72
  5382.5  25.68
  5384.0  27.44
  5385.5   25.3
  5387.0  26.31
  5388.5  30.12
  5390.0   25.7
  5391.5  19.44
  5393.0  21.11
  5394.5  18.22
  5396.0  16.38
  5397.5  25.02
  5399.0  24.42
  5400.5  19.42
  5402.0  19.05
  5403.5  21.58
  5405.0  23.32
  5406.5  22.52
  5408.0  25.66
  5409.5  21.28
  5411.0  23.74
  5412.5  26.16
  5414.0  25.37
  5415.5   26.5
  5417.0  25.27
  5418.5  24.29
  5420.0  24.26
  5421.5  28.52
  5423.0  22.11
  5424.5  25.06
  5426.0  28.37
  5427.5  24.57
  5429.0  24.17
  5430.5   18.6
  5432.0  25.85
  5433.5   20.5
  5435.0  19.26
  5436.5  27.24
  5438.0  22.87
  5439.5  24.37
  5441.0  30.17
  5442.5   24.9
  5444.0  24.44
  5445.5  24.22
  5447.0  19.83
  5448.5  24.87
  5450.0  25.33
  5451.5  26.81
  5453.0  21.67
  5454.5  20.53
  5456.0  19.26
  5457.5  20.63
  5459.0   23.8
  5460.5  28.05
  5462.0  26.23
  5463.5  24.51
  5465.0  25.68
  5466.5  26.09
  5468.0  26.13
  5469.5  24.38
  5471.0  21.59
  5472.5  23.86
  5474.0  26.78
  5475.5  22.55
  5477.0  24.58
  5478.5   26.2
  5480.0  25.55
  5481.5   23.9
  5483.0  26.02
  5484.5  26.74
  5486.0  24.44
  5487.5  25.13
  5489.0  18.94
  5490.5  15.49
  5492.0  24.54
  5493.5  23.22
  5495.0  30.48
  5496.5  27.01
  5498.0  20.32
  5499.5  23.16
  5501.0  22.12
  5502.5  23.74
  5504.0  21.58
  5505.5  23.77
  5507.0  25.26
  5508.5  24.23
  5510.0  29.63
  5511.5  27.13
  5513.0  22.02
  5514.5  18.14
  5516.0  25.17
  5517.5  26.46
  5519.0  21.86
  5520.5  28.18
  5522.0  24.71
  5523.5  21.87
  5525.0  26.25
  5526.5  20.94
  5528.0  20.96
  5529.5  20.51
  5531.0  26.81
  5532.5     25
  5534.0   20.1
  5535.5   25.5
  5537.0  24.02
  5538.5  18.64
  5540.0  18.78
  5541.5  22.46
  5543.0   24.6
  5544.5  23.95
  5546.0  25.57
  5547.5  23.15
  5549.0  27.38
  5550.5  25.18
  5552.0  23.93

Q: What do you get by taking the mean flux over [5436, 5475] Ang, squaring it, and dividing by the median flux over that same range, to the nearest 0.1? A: 24.3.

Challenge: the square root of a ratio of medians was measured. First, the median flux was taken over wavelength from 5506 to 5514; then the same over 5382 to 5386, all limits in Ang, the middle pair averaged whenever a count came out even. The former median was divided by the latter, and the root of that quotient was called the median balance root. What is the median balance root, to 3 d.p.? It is 0.992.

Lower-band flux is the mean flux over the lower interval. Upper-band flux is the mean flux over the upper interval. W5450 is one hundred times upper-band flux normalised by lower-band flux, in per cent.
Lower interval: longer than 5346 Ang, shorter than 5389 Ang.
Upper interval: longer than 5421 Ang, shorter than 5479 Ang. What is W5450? 95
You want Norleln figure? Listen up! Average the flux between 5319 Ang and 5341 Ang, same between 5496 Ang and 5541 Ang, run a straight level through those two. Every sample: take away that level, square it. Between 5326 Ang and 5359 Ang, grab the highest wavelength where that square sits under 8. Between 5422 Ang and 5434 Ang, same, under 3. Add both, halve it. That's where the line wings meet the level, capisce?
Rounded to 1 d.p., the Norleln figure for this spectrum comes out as 5393.0 Ang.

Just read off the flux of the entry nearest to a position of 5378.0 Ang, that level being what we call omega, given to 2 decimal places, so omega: 28.26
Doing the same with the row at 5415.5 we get 26.50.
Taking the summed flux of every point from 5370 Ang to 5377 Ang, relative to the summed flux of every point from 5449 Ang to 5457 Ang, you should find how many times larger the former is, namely 1.11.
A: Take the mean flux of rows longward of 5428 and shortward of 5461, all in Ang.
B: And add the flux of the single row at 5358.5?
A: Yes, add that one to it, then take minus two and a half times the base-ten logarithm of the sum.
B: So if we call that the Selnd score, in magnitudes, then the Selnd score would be -4.24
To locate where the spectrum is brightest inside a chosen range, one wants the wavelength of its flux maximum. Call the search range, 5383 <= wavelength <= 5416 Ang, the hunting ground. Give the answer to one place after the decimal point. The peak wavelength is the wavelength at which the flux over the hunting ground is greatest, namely 5388.5 Ang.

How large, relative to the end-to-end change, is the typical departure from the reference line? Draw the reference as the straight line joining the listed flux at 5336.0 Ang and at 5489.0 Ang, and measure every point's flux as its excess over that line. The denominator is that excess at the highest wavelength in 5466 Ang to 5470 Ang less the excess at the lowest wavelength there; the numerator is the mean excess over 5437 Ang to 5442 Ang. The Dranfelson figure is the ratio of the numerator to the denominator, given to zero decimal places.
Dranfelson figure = -3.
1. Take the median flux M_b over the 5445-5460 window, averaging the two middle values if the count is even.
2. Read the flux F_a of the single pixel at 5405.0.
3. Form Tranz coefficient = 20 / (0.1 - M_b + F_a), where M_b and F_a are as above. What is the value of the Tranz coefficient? 29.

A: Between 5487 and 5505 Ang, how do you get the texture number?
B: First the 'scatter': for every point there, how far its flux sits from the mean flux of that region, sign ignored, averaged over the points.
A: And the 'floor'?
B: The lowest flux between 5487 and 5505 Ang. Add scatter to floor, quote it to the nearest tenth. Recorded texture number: 18.2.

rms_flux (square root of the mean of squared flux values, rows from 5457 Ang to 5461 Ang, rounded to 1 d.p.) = 24.4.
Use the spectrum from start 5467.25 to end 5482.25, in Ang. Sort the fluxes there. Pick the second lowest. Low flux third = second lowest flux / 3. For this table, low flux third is 7.5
